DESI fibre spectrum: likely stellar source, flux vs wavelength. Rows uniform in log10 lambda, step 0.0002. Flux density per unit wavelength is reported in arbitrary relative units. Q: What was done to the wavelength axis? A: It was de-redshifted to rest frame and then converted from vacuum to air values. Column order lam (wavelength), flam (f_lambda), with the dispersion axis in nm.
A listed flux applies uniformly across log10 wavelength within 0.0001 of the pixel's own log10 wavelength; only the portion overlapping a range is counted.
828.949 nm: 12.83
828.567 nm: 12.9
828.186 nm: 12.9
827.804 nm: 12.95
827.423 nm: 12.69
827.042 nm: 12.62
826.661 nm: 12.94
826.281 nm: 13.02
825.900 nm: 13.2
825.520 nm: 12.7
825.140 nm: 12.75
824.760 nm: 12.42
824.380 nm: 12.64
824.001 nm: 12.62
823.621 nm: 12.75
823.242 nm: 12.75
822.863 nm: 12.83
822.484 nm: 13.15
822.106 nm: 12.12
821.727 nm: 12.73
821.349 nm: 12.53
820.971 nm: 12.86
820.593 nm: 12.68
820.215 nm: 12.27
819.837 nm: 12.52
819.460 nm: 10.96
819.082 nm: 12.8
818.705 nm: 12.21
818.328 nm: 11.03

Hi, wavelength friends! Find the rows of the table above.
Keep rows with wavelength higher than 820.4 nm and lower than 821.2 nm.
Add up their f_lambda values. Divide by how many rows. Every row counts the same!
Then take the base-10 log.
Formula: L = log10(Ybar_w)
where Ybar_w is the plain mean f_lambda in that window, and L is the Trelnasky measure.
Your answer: 1.106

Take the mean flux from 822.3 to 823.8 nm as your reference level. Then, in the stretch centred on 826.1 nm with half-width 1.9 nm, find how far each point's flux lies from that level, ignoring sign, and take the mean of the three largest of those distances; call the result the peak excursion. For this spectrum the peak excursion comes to 0.34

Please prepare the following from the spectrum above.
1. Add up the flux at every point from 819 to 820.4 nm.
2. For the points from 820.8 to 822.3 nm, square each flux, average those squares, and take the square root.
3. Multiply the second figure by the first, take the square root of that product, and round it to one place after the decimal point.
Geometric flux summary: 24.7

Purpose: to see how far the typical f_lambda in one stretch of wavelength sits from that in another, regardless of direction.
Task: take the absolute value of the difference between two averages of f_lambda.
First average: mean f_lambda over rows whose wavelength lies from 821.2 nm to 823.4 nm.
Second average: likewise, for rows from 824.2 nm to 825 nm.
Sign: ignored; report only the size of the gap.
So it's 0.15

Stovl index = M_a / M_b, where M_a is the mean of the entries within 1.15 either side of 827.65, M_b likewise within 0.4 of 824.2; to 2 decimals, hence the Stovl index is 1.02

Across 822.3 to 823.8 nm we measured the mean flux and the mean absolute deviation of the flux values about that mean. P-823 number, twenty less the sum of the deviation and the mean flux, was 6.99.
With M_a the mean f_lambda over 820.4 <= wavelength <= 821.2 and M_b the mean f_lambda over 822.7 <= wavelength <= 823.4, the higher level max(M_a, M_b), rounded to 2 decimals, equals 12.79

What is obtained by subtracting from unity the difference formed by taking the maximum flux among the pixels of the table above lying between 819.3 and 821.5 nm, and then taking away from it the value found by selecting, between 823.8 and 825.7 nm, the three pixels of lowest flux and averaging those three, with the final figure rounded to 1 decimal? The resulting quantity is 0.7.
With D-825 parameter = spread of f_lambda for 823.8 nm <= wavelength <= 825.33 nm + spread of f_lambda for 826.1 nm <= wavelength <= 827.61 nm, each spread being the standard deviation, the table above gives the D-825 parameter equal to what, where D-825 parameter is 0.3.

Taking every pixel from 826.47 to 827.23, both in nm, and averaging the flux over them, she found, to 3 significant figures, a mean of 12.8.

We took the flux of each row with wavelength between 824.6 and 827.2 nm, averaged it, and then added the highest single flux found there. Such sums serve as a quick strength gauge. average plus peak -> 26.0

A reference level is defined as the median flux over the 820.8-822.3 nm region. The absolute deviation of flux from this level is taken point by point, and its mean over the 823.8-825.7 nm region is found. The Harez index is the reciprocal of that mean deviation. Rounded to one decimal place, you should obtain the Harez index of 11.9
